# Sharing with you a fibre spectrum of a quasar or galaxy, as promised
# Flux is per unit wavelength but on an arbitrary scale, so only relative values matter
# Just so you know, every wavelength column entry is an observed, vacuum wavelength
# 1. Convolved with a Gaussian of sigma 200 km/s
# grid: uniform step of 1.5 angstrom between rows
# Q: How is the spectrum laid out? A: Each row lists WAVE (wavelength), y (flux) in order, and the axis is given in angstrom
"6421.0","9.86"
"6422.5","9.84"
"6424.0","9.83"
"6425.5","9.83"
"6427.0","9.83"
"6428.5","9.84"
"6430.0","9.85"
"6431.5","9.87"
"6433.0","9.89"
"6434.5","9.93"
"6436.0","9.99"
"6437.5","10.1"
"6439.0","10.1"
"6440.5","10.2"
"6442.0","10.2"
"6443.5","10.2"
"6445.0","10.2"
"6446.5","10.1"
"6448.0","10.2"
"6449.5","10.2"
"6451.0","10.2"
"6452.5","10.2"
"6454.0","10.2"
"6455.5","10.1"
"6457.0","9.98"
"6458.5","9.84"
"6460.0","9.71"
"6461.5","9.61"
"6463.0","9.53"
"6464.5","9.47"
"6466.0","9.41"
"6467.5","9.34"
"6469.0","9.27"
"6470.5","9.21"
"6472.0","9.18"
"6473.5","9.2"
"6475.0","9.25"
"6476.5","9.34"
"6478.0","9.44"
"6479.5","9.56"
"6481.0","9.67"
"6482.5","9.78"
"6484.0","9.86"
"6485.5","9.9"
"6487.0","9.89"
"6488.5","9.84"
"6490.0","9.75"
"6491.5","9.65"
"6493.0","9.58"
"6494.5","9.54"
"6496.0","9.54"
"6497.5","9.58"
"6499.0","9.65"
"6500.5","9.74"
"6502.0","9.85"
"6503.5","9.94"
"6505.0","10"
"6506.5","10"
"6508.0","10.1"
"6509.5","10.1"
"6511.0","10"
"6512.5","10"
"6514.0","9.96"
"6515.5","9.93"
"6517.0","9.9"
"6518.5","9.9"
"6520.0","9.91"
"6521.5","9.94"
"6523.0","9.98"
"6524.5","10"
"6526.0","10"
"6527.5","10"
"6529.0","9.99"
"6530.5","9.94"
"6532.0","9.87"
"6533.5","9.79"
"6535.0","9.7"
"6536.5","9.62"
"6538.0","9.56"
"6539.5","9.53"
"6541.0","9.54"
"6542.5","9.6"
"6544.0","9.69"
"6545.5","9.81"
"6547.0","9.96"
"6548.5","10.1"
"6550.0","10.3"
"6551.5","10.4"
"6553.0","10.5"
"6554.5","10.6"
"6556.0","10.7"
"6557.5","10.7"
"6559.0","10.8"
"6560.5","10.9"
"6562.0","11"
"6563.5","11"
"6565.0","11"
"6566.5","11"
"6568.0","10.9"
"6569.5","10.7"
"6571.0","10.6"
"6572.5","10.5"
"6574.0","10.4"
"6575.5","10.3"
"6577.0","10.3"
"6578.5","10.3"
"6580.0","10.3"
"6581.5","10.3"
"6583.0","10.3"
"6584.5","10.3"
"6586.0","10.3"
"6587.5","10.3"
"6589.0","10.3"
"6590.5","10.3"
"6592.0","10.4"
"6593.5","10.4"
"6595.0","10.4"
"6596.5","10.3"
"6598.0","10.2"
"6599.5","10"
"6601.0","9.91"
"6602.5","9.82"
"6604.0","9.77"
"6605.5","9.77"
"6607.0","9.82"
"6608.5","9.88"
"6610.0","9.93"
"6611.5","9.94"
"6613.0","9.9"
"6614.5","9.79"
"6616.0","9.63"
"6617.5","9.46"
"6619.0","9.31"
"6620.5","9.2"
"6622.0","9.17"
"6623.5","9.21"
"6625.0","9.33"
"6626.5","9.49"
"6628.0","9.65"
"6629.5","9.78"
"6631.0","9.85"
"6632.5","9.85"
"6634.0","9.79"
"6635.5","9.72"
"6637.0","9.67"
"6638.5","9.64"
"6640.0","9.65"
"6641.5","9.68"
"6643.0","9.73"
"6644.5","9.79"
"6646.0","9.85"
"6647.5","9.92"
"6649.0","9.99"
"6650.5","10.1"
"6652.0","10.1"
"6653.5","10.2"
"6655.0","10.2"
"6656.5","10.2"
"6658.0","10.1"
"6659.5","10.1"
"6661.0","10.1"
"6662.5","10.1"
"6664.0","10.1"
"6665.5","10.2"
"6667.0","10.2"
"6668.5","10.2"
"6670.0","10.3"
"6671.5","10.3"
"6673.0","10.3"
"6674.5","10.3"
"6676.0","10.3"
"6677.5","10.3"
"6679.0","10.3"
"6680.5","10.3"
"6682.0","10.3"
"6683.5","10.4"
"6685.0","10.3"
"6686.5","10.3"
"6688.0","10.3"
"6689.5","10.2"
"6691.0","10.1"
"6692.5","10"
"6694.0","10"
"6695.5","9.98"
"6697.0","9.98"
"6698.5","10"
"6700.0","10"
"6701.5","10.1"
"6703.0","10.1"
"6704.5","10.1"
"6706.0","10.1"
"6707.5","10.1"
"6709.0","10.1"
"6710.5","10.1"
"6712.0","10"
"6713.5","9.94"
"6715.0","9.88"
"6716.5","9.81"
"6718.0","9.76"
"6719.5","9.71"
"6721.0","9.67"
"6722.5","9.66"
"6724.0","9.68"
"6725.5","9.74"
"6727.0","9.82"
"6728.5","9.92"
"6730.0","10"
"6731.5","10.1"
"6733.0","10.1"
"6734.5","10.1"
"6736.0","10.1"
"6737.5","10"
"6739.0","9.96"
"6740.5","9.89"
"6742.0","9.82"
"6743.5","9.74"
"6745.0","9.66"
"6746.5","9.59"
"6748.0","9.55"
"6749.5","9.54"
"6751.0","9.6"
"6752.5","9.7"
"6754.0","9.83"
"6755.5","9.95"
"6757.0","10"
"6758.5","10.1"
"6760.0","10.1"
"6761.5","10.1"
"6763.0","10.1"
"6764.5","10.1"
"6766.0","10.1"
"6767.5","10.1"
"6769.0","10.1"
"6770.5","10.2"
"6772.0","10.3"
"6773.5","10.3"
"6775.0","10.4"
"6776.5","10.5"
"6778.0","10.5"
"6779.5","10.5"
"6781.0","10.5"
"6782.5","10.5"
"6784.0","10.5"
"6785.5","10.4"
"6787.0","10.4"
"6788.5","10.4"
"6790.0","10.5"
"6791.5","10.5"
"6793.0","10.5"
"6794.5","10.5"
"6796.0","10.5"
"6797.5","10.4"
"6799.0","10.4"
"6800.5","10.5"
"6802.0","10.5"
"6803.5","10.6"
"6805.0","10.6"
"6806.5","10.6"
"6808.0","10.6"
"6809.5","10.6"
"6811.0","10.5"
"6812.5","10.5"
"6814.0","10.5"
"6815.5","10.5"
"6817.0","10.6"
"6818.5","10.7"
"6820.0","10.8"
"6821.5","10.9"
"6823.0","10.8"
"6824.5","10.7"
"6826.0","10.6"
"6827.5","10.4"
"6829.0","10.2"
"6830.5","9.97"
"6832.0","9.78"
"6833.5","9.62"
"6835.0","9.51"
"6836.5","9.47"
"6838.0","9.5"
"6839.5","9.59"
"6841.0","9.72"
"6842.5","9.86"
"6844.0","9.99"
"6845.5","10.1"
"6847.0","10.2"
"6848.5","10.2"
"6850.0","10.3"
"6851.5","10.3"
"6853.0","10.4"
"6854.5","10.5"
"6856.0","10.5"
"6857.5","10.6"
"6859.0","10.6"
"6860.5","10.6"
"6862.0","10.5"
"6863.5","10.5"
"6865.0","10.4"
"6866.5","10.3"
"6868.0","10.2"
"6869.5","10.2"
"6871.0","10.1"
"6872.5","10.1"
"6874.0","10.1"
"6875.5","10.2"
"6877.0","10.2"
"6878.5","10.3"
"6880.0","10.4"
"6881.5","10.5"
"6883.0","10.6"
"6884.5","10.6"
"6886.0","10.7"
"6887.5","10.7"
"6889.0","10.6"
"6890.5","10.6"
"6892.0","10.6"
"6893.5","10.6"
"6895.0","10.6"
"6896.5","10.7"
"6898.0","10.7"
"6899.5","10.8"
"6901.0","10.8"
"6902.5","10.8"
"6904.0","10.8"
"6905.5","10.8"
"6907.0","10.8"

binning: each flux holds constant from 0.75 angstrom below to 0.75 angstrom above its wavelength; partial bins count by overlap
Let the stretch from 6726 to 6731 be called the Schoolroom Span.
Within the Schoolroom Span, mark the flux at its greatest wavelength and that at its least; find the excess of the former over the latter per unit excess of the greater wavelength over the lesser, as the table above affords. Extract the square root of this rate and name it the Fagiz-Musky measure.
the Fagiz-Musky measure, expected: 0.24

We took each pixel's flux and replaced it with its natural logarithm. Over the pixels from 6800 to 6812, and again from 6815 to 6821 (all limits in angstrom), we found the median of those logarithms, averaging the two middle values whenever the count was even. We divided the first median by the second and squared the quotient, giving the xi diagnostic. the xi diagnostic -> 1.00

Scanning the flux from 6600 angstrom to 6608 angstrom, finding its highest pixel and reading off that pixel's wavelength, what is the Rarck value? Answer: 6601.0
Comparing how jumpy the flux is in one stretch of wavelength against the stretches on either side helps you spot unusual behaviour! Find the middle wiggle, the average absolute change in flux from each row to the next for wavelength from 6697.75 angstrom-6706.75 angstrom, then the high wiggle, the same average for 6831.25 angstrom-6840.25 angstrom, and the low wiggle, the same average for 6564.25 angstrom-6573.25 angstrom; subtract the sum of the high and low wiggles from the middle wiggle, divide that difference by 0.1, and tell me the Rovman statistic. -1.7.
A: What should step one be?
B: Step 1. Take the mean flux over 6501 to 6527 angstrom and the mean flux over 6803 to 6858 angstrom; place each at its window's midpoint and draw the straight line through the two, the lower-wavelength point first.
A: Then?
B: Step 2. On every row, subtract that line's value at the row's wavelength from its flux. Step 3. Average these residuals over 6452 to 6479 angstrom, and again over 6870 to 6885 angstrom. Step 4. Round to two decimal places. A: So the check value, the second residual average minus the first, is 0.32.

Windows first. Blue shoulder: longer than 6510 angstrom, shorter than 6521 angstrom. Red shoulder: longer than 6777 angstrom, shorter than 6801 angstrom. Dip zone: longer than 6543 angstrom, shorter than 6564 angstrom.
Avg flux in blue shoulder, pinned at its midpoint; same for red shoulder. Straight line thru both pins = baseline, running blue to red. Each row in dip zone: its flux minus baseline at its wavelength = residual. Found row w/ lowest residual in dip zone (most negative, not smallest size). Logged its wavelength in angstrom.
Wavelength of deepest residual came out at 6544.0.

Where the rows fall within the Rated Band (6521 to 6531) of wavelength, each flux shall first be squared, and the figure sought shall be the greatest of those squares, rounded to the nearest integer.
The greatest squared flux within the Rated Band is 100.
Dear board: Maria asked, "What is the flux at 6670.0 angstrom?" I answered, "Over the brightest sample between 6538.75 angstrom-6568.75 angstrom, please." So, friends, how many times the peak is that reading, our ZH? 0.94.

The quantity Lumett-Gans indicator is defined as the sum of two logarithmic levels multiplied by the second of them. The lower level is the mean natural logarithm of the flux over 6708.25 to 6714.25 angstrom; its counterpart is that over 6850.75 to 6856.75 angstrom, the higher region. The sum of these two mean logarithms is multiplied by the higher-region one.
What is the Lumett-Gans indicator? 10.9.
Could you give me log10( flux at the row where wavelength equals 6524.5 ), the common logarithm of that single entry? 1.00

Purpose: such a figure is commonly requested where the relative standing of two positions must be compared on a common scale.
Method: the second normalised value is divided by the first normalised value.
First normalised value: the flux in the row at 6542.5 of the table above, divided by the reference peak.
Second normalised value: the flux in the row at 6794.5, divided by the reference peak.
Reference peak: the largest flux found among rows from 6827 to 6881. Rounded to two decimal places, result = 1.09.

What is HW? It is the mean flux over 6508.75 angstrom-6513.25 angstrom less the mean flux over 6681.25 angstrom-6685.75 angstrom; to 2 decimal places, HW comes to -0.30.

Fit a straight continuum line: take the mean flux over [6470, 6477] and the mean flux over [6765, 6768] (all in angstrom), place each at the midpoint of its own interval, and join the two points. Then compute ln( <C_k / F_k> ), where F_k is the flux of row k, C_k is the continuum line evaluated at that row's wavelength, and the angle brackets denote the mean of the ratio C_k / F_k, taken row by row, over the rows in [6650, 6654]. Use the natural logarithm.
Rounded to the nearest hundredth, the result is -0.04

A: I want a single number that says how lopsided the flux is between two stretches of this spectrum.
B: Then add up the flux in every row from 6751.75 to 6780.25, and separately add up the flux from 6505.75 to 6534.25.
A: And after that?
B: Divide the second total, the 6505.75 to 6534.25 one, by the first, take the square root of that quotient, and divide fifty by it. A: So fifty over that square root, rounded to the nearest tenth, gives 50.5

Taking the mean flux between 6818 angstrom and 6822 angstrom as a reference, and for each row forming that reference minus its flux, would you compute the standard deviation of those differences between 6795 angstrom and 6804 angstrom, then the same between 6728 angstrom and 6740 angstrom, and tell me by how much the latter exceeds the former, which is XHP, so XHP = 0.00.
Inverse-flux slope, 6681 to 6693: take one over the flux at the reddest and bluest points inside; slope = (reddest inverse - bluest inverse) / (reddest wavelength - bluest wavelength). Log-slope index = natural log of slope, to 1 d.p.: -8.2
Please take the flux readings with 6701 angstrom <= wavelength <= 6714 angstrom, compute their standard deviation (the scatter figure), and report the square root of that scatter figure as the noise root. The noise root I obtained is 0.24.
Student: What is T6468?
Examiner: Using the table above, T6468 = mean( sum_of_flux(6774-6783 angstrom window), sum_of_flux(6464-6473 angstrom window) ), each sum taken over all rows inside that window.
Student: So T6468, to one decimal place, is 59.4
